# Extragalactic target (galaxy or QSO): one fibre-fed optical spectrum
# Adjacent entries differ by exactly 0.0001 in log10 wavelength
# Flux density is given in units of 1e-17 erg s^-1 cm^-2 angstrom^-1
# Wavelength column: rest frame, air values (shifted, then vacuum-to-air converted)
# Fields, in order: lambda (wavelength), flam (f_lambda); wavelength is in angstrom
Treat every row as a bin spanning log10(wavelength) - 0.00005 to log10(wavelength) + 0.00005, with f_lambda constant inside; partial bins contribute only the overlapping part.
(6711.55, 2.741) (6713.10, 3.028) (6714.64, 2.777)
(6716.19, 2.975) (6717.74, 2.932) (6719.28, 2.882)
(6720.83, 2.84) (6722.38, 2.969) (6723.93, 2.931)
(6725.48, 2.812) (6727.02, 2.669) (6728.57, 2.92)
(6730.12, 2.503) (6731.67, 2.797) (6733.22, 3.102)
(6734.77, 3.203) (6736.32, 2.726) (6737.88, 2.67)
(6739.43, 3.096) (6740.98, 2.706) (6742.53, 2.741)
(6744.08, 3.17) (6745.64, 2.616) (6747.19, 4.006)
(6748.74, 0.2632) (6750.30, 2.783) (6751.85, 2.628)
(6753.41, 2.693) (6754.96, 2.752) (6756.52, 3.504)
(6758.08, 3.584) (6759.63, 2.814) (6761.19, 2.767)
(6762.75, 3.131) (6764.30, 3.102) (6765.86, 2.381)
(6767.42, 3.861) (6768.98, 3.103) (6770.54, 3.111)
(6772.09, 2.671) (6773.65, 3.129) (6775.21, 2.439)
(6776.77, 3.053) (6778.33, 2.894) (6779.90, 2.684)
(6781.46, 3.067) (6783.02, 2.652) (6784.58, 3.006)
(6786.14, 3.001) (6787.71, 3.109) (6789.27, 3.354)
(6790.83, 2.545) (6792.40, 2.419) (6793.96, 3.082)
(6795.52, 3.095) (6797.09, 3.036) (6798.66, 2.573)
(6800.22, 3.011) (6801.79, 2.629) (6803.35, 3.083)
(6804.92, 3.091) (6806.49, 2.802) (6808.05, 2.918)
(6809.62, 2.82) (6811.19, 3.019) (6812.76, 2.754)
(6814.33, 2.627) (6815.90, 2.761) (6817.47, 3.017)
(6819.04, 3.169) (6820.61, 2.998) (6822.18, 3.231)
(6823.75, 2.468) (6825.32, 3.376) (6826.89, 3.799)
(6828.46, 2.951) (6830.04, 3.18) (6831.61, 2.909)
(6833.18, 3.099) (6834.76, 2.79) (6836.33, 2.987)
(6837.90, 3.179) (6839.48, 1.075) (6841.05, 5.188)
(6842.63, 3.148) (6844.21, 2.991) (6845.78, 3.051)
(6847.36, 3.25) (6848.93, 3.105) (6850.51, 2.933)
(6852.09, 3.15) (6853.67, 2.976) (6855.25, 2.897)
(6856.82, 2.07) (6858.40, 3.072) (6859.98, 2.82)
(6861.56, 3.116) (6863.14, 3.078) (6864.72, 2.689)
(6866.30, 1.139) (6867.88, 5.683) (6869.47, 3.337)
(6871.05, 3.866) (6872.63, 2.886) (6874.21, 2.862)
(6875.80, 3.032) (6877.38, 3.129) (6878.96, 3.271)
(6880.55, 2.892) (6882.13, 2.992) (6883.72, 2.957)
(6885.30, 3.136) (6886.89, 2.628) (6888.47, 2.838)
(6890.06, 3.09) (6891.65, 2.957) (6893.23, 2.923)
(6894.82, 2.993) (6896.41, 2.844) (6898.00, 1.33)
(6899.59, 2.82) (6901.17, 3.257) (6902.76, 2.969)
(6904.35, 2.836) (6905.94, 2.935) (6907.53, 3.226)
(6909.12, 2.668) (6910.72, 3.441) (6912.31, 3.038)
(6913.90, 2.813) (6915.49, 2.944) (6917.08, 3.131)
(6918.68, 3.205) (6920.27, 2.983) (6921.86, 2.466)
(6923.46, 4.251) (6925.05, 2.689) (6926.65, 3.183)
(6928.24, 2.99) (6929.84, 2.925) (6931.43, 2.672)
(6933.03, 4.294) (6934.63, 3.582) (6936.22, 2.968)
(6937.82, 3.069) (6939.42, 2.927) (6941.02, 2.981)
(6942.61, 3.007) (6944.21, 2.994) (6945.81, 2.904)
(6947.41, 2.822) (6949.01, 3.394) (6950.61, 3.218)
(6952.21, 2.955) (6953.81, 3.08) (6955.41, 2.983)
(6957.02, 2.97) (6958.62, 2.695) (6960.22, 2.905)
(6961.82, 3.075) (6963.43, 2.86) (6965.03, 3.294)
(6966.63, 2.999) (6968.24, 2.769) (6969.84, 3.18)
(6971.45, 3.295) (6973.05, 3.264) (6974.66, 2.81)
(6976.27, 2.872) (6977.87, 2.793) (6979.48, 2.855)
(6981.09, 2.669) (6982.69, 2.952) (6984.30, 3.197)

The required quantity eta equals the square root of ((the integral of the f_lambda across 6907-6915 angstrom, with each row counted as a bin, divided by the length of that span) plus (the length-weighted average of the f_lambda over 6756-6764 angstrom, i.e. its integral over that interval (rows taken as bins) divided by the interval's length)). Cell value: 2.48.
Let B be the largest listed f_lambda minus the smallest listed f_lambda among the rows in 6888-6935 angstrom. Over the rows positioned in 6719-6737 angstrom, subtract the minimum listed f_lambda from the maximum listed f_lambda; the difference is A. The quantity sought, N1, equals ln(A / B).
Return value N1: -1.4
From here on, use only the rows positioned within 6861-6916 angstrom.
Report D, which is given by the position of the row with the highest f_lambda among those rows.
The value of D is 6867.88 angstrom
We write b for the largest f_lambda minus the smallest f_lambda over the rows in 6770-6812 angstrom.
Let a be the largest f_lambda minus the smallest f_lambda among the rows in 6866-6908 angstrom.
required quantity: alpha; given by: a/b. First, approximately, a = 4.5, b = 0.9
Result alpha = 4.9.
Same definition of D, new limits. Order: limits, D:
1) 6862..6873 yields 6867.88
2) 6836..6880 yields 6867.88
